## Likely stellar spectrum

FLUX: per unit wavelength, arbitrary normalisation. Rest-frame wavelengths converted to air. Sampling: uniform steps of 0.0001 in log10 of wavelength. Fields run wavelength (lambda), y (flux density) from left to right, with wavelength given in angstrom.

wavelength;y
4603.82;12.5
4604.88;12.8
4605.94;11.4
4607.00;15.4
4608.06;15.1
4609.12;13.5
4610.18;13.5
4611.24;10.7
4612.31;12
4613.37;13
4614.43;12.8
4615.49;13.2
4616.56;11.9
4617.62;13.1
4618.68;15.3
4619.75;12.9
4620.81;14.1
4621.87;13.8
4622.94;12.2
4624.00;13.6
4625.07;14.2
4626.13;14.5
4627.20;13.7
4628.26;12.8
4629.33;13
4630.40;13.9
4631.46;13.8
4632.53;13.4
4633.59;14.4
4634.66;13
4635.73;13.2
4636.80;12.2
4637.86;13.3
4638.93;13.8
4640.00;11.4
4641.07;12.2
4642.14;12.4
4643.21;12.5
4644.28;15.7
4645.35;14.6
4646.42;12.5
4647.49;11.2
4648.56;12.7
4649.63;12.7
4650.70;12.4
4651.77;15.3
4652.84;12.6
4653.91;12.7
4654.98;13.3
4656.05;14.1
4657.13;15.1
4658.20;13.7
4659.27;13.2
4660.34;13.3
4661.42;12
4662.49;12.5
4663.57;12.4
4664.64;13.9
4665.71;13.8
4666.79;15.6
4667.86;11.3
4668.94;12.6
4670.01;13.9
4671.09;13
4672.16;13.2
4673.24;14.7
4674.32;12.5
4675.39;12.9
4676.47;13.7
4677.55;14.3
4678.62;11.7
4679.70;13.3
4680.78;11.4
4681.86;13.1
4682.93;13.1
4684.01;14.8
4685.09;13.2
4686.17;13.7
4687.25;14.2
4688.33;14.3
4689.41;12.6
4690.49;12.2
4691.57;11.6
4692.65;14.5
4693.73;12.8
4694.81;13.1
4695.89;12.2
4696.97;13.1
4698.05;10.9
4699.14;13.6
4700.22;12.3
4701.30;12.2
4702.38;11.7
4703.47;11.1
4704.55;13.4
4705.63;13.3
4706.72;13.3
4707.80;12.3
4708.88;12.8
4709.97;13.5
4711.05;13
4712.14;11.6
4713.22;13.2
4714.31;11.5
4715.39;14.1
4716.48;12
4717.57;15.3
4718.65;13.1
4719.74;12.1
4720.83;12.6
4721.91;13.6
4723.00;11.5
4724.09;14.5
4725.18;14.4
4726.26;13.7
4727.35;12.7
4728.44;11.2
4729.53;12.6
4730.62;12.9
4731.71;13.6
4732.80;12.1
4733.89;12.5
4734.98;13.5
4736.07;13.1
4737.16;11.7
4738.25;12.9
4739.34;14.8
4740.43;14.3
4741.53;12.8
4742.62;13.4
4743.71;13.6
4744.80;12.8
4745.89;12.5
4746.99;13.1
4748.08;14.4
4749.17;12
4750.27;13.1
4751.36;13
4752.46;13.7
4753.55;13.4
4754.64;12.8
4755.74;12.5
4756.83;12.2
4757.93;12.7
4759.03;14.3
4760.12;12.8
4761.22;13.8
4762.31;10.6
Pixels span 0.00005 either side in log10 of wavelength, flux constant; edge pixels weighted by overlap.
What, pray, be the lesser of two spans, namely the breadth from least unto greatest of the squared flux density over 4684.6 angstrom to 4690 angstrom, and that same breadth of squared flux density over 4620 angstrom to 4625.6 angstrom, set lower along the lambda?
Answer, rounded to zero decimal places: 46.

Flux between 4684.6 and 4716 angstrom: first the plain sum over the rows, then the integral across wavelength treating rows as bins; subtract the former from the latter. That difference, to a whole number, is 31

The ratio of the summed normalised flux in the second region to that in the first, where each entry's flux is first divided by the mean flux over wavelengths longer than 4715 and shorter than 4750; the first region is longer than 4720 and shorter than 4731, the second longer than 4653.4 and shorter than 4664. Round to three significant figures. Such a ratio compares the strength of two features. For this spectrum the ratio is 1.02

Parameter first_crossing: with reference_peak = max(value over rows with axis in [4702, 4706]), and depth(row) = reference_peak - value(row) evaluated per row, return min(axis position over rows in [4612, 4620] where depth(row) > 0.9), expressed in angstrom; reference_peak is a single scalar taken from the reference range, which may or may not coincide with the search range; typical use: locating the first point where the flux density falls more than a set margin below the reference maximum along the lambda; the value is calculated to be 4612.31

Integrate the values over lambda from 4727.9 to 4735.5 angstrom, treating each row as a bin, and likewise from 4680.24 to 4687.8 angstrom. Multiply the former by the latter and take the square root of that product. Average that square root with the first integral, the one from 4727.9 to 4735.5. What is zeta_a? 97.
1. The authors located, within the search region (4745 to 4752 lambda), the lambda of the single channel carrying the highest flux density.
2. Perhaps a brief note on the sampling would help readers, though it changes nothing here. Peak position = 4748.08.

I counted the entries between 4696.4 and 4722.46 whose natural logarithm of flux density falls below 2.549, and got 11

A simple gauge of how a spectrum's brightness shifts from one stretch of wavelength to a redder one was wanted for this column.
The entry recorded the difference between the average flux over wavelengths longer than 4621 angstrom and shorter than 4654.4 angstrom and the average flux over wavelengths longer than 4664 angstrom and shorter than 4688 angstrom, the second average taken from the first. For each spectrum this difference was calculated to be -0.14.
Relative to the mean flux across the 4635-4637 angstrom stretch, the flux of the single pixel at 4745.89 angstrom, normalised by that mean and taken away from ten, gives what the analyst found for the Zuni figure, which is 9.02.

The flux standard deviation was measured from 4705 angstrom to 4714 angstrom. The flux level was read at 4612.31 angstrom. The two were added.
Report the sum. 12.6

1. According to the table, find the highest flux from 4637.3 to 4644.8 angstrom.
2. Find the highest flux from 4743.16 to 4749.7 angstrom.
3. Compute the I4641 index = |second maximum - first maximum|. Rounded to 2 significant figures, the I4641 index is 1.3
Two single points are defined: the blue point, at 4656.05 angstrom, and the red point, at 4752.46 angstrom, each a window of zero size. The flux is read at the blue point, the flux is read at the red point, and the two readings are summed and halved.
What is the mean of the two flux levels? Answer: 13.9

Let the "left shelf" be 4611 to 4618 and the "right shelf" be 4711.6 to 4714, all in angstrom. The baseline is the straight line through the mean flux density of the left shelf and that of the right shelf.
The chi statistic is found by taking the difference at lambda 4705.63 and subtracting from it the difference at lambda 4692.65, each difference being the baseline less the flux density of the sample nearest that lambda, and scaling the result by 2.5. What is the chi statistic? 3.0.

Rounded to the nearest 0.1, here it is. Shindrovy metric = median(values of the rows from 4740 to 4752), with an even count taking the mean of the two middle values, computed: 13.1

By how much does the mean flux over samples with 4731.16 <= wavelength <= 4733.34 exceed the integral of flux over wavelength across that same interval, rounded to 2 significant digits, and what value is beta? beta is -15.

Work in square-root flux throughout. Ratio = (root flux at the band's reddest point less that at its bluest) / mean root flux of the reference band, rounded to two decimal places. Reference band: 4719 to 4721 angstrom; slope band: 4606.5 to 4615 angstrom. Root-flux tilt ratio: -0.10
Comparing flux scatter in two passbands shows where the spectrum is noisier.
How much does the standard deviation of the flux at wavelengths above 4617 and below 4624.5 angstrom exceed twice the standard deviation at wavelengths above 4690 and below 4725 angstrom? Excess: -1.1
